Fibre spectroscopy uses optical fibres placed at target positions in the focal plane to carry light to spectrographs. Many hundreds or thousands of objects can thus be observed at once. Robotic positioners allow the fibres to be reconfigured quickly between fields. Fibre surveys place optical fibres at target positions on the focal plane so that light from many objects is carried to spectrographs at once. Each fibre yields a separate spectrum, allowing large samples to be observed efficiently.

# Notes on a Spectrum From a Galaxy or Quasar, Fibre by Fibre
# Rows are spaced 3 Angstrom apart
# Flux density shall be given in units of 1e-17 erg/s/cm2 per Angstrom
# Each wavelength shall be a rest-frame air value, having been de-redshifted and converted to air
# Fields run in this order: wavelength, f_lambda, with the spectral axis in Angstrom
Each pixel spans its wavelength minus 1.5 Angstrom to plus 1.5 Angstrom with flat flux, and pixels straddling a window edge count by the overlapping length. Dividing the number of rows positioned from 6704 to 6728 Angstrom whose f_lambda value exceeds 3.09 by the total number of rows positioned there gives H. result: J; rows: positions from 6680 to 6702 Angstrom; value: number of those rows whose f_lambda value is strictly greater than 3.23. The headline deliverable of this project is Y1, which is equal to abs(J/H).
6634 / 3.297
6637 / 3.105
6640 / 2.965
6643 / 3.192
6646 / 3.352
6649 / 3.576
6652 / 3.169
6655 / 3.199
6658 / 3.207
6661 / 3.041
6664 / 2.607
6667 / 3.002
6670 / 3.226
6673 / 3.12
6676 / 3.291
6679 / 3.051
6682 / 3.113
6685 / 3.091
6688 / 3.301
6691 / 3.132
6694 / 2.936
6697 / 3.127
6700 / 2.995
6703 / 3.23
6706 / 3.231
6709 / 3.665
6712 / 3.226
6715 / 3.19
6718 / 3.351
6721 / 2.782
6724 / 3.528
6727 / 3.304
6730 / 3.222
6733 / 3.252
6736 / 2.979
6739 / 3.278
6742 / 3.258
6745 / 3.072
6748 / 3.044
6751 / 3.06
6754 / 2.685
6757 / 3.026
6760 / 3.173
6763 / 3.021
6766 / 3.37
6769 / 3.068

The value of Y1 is 1.1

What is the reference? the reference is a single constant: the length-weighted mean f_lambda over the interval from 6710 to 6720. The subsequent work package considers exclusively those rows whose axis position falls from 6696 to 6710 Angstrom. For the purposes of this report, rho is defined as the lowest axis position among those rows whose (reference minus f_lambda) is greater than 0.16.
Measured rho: 6700 Angstrom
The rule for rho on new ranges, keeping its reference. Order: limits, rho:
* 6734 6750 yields 6736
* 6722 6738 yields 6736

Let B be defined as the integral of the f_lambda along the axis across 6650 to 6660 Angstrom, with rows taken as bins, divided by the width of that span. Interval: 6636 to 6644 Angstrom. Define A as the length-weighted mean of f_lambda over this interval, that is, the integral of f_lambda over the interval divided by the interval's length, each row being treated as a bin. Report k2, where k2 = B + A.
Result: 6.28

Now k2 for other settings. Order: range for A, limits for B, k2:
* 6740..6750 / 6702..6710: 6.50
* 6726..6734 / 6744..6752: 6.31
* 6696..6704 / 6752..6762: 6.08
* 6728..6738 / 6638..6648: 6.35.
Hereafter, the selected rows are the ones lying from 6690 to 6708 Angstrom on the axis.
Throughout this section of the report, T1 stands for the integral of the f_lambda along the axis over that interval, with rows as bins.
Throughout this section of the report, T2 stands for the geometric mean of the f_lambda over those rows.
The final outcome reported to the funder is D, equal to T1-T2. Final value 53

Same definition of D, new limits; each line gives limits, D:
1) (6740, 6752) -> 34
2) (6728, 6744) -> 48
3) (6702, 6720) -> 56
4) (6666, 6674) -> 22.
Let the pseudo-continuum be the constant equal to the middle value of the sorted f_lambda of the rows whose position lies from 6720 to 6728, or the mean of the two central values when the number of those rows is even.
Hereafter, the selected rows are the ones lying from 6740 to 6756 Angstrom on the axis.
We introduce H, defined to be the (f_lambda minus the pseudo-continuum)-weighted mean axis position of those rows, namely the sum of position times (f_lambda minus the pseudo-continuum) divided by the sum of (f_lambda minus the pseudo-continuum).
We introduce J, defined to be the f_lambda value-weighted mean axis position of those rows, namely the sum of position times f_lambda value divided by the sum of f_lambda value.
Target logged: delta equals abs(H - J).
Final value 2.7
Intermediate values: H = 6750.5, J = 6747.8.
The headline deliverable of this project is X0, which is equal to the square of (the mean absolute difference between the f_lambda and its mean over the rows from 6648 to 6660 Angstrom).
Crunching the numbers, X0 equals 0.021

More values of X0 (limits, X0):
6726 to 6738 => 0.011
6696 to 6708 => 0.007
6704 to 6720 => 0.020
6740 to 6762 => 0.012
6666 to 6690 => 0.009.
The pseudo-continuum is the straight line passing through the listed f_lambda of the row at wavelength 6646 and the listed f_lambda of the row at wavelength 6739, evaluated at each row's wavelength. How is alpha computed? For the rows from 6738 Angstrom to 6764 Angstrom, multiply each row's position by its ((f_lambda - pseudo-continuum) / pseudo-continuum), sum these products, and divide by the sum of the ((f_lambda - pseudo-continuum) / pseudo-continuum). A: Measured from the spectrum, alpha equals 6753.7 Angstrom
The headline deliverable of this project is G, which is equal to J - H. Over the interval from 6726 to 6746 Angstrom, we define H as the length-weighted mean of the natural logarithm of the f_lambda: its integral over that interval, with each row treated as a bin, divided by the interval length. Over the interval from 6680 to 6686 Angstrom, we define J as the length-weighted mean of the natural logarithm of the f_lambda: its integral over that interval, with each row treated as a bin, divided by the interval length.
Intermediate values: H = 1.16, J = 1.13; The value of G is -0.03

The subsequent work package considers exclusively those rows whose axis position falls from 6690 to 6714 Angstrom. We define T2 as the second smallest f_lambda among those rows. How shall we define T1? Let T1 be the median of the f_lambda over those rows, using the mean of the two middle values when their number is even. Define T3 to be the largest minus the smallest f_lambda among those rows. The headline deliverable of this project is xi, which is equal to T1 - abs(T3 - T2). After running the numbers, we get 0.91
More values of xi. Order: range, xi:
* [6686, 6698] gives 0.37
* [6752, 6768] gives 0.69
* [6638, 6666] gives 1.20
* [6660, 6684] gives 0.76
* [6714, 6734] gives 0.81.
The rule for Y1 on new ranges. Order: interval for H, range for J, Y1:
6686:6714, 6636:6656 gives 2.6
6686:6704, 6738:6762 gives 3.0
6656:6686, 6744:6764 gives 0.0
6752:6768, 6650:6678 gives 2.5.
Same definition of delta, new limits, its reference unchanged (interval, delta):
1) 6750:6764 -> 0.9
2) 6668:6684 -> 1.3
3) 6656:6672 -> 0.0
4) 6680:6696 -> 1.1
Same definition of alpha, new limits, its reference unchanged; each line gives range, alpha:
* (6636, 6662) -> 6648.0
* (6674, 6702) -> 6689.9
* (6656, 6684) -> 6668.4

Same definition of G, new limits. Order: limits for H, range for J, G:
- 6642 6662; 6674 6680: -0.02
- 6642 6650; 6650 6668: -0.10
